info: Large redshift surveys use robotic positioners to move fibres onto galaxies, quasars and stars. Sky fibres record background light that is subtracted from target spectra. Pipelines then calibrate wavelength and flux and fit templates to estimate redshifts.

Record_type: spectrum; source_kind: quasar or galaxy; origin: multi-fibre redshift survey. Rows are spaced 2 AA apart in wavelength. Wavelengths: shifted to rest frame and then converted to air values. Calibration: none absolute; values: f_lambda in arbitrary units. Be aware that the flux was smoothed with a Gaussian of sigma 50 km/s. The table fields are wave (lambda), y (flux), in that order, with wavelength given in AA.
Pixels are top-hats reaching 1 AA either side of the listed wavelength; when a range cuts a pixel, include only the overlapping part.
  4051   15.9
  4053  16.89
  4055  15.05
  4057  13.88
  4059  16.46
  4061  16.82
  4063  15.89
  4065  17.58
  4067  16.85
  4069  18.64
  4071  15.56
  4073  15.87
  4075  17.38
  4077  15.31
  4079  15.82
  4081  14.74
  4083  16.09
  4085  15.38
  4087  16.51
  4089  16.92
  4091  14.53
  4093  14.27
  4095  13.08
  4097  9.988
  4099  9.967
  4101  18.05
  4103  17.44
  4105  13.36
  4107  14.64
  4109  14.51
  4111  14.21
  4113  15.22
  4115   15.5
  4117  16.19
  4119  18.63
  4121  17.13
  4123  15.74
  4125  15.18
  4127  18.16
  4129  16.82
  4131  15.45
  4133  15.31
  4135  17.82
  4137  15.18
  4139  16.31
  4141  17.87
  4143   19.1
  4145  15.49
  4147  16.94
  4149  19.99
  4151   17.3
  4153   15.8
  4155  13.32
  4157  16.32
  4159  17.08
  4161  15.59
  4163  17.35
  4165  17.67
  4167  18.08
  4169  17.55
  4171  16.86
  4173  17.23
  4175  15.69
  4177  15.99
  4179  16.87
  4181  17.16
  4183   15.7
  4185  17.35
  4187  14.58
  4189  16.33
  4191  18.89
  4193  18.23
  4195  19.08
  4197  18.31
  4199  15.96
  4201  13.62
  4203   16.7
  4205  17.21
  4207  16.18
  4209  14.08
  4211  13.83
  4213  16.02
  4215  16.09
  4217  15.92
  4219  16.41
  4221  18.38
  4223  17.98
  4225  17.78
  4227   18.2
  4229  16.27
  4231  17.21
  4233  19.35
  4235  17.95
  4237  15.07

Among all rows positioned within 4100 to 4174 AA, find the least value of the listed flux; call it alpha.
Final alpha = 13.32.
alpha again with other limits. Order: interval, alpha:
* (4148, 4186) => 13.32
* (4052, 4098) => 9.988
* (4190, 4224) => 13.62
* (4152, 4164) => 13.32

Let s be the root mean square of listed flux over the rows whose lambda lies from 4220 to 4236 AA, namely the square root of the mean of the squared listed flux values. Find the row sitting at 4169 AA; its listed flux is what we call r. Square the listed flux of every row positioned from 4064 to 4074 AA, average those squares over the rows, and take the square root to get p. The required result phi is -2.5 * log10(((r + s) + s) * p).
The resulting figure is -7.39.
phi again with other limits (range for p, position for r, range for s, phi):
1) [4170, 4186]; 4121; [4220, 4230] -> -7.35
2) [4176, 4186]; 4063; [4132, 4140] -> -7.26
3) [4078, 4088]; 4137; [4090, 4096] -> -7.08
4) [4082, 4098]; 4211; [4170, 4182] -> -7.10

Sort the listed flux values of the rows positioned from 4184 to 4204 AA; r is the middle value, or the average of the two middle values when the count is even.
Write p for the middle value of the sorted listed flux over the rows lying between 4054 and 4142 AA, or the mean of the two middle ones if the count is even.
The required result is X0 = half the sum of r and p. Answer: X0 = 16.4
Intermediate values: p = 15.8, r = 17.0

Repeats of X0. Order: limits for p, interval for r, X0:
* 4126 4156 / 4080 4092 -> 16.3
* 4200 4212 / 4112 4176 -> 16.0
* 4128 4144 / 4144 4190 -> 16.7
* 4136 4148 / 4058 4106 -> 16.3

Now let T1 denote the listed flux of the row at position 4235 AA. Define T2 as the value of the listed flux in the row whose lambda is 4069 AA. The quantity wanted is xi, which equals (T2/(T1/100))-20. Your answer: 84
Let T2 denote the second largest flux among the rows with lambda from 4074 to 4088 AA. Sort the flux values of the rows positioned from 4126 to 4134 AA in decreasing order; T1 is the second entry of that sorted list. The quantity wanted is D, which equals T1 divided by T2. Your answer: 1.02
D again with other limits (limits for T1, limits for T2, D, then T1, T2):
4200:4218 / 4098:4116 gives 0.96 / 16.7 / 17.44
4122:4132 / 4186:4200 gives 0.89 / 16.82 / 18.89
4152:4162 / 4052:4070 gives 0.93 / 16.32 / 17.58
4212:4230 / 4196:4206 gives 1.06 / 18.2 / 17.21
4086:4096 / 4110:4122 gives 0.96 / 16.51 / 17.13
